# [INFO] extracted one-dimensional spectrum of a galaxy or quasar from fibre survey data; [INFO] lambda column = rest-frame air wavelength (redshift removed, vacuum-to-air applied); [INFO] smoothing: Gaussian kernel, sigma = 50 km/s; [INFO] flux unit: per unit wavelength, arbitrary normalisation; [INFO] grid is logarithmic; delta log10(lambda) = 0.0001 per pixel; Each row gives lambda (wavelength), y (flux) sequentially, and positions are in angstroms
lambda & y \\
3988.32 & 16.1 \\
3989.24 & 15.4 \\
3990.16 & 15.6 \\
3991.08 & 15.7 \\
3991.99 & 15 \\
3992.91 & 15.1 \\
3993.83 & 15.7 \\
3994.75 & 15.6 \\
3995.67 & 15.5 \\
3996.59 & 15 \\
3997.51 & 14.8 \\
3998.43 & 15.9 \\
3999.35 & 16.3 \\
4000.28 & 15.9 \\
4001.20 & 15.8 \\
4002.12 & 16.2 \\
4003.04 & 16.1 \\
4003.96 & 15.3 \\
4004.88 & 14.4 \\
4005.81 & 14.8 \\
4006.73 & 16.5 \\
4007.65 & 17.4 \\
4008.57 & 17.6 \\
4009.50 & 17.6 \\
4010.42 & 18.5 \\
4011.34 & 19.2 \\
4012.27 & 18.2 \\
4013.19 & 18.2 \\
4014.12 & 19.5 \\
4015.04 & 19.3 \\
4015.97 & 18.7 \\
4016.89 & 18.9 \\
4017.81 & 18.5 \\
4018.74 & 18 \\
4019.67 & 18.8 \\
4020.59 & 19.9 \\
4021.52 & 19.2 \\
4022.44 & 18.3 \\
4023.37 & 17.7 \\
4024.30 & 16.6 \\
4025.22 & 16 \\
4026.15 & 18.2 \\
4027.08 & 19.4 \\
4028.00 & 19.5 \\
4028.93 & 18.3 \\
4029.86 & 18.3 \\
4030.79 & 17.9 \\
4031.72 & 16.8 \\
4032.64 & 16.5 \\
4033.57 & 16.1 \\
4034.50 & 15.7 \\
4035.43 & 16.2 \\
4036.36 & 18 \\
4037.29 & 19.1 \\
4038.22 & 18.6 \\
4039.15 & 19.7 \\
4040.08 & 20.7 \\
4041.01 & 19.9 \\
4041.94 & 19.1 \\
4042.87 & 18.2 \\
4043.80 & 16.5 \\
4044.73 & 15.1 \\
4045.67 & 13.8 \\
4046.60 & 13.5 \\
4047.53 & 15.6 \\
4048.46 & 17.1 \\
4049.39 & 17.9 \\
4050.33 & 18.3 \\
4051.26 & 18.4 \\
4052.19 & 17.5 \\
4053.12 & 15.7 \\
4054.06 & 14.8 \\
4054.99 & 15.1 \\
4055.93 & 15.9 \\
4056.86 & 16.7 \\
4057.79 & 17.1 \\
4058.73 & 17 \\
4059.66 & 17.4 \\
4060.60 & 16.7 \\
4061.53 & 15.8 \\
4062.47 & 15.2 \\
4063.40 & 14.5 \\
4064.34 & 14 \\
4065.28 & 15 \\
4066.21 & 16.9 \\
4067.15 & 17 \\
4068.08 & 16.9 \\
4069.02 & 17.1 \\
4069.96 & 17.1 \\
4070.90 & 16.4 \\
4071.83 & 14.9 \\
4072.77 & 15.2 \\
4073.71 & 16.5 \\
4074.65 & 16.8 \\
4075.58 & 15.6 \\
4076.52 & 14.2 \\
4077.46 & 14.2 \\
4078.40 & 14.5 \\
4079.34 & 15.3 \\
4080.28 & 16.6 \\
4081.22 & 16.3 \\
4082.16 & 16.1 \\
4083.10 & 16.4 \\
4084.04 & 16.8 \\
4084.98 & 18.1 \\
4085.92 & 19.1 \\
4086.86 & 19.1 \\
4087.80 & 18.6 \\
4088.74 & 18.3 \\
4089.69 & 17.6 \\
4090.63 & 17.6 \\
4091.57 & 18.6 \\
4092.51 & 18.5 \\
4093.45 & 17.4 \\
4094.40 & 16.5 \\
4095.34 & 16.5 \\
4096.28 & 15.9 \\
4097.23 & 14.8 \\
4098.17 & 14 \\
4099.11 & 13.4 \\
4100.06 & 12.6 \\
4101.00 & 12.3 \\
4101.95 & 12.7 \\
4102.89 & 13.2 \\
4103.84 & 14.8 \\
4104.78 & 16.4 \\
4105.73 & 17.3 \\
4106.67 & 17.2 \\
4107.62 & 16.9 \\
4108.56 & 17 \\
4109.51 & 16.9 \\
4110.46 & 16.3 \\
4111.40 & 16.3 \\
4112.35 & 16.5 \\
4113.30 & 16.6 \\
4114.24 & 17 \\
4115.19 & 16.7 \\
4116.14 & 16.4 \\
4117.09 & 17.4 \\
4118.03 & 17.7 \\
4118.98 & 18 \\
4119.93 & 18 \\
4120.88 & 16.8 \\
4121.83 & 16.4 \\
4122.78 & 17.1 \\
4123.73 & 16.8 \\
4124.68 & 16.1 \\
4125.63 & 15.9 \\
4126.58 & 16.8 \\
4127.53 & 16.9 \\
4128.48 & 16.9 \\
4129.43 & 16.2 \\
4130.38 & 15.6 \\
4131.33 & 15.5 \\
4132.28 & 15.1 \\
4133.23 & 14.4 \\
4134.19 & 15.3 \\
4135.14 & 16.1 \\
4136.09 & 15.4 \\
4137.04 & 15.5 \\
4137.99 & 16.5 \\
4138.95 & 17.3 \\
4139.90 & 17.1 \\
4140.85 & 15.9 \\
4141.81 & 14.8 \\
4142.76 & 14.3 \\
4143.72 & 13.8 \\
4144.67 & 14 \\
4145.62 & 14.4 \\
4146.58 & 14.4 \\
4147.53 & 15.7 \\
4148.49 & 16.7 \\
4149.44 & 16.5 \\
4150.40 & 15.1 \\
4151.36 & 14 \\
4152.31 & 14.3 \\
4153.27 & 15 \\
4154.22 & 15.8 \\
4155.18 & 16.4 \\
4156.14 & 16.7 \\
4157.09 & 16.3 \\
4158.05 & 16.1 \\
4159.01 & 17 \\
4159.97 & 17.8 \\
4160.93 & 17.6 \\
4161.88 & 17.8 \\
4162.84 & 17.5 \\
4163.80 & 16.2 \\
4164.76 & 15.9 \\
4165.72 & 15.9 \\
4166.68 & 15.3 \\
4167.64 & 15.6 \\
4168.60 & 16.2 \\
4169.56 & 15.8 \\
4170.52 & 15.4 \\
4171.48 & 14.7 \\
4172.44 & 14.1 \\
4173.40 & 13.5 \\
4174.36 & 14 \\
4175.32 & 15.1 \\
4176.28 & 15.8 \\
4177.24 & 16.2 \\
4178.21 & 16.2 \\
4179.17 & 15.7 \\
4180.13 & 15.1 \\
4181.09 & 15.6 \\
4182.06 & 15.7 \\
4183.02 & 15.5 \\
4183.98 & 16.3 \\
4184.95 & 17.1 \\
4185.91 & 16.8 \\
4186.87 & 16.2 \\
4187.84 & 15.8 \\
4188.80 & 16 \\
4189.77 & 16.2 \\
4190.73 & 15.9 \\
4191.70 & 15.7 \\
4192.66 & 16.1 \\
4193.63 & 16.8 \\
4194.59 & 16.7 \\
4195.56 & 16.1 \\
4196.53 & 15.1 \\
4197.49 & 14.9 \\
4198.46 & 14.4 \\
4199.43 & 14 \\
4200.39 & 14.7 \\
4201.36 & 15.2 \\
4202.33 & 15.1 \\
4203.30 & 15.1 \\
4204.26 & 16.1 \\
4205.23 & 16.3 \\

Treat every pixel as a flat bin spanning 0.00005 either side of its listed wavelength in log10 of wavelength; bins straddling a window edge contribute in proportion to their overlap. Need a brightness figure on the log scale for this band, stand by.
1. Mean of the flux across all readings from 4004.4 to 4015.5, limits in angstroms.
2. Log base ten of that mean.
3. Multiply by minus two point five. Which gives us -3.11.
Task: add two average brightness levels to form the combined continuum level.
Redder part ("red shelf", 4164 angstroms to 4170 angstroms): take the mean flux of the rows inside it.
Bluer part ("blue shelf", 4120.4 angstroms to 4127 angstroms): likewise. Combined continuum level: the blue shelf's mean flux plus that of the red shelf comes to 32.3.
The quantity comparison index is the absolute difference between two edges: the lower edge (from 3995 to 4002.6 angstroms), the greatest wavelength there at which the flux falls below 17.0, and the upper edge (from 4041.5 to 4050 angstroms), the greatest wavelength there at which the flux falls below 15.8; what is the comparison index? 45.4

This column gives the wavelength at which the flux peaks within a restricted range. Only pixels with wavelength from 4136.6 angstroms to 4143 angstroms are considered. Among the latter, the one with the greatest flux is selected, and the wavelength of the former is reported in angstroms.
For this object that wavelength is 4138.95 angstroms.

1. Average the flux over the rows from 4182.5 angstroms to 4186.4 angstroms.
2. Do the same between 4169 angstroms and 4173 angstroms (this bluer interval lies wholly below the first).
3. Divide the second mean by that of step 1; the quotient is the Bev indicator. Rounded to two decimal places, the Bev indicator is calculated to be 0.91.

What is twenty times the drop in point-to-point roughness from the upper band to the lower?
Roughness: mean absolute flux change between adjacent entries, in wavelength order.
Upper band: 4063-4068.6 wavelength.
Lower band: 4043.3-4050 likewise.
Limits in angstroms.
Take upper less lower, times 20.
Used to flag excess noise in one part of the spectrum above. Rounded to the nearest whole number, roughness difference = -10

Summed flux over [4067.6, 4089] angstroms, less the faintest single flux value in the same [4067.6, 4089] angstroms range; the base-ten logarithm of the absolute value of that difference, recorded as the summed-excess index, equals 2.56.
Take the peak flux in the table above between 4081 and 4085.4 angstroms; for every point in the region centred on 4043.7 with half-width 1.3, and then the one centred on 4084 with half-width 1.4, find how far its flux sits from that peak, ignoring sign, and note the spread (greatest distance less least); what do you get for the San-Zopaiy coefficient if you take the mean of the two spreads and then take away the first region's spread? -0.6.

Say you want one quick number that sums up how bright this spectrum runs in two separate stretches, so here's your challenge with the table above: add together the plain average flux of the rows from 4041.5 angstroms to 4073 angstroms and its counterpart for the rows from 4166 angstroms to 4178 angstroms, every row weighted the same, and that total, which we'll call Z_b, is 31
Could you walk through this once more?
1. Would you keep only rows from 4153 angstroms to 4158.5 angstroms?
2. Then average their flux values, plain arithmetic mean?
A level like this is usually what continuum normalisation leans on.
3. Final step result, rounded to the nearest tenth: 16.1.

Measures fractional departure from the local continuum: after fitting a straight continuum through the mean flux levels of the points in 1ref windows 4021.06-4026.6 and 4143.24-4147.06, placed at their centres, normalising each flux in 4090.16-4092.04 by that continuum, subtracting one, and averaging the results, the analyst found 0.15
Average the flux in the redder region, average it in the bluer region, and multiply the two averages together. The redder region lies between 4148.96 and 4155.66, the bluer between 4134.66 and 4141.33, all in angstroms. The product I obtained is 249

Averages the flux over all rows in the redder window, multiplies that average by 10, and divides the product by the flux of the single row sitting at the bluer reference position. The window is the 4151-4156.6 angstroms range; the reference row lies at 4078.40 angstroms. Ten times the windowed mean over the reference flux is 10.6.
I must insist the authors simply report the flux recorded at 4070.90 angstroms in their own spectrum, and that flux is 16.4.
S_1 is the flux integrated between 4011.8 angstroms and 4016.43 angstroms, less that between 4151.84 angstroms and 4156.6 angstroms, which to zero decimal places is 12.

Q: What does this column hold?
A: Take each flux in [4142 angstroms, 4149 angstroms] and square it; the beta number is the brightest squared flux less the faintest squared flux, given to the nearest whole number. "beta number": 88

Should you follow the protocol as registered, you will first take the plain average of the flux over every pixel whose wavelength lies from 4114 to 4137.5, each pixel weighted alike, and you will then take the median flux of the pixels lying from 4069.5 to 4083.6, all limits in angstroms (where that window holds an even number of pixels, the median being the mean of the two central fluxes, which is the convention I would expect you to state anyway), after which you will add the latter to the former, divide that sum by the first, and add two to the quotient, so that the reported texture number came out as 3.98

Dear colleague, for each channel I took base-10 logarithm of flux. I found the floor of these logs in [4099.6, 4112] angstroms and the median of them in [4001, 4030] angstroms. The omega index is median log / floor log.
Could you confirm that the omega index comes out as 1.16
